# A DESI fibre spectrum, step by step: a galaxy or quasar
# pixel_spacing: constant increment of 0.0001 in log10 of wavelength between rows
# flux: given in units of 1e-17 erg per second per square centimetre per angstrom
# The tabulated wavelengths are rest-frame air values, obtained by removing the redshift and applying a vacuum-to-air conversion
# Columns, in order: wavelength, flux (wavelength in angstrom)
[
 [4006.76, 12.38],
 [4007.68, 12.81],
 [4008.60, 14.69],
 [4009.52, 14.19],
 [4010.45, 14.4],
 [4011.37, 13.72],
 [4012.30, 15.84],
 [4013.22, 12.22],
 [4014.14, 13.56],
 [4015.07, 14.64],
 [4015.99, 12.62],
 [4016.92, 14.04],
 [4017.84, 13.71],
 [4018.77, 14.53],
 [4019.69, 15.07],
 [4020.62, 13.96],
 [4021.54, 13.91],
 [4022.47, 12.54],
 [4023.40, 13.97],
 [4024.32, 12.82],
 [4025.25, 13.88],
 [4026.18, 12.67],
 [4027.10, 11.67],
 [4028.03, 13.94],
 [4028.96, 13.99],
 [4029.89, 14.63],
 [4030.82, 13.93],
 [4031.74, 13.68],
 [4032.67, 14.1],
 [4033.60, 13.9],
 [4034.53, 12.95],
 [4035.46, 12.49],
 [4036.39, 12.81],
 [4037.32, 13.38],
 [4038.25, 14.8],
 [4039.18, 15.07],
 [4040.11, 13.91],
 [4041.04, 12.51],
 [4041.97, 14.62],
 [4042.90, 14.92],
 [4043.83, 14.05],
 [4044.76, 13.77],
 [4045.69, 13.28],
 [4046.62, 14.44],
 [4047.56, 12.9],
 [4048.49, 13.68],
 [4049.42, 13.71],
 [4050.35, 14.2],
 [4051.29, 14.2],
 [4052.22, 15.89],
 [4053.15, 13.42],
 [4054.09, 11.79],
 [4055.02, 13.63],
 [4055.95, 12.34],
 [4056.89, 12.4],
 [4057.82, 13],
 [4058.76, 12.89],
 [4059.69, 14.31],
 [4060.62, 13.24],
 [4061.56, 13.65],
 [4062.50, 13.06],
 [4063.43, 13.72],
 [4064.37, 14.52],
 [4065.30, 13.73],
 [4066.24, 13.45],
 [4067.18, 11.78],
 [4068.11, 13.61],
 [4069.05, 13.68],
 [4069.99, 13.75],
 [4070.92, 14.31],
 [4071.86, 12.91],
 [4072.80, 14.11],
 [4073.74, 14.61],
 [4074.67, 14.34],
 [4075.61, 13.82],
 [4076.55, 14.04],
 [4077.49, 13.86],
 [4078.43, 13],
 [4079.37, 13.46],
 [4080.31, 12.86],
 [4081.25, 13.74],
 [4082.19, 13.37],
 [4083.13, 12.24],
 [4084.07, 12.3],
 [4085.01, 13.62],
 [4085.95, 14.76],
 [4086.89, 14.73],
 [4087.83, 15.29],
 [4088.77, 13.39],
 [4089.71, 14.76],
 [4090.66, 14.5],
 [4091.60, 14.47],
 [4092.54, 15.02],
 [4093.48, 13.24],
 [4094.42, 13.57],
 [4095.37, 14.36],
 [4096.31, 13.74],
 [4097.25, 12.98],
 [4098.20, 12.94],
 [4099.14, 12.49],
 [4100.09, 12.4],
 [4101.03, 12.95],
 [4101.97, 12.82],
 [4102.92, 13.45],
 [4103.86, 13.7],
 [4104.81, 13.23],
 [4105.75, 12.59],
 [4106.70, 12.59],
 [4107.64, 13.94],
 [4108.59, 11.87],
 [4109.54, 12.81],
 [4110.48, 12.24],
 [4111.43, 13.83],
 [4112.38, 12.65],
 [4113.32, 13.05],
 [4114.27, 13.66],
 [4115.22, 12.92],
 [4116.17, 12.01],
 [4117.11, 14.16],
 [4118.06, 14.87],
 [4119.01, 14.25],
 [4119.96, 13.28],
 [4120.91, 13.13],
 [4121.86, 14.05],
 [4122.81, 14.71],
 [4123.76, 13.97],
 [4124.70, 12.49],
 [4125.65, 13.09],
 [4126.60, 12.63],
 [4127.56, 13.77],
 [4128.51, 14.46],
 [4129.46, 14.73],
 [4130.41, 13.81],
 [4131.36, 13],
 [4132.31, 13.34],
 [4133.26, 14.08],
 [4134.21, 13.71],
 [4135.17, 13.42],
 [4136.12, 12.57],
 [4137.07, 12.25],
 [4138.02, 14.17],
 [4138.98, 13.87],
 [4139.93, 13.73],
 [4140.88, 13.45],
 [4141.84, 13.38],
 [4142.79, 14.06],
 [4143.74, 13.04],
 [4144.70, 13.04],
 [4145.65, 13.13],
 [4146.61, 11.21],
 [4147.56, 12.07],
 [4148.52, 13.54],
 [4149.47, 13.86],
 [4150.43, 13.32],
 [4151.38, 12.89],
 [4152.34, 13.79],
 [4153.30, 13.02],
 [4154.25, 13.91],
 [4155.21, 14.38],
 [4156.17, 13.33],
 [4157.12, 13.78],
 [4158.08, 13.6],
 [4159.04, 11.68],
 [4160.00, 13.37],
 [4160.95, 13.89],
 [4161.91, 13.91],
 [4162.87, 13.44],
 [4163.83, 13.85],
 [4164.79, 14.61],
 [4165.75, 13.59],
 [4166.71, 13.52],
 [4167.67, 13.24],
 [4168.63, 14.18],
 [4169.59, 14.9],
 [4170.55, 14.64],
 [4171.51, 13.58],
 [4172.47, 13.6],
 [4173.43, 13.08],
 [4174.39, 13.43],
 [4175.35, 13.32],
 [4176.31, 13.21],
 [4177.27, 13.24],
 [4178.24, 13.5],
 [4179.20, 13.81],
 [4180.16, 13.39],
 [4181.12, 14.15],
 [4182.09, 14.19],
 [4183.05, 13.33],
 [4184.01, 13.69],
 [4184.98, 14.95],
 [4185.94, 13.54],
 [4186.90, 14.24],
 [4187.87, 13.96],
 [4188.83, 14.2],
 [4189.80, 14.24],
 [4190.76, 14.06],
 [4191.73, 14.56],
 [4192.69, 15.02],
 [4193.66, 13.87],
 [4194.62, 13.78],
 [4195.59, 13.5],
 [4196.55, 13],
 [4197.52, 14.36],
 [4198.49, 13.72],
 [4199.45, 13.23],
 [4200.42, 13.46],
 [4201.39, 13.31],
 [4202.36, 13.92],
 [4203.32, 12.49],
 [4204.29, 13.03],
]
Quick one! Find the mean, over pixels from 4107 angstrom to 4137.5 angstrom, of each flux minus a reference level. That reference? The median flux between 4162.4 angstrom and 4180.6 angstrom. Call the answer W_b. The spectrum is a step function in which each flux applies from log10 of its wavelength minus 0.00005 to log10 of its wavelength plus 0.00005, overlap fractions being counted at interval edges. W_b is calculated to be -0.1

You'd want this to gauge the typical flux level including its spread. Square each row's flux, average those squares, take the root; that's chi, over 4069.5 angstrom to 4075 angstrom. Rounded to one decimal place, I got 14.0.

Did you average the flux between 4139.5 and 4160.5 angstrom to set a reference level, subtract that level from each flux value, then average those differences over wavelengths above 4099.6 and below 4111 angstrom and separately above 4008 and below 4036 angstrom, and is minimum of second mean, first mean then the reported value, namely -0.4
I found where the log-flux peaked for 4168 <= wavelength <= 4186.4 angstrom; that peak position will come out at 4184.98 angstrom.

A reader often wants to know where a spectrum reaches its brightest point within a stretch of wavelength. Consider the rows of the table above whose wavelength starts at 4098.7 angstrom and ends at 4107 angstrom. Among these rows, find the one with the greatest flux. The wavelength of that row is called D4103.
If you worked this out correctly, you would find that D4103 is 4103.86 angstrom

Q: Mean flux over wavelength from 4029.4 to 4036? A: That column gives 13.7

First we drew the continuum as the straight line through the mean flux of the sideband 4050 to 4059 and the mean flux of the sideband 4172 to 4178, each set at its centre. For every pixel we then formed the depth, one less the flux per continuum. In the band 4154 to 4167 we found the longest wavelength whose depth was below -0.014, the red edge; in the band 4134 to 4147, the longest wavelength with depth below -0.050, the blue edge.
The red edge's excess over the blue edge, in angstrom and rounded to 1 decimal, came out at 23.9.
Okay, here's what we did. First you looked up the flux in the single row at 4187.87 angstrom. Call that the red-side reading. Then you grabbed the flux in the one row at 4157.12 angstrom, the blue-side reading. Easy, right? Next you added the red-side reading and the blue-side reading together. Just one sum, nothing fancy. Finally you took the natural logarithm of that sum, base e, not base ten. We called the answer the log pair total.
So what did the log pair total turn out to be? 3.32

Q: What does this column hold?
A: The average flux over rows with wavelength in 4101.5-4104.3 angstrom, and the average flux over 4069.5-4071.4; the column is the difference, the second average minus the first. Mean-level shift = 0.71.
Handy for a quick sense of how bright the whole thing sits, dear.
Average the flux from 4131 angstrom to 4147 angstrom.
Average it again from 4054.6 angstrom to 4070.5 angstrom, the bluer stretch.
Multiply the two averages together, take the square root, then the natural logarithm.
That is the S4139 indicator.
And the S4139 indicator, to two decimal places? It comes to 2.59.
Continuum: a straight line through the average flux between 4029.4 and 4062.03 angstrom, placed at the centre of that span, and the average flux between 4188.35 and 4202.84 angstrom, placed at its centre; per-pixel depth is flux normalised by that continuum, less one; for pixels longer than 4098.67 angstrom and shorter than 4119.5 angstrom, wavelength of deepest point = 4108.59 angstrom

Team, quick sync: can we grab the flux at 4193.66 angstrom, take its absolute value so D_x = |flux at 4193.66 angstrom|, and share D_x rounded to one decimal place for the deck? 13.9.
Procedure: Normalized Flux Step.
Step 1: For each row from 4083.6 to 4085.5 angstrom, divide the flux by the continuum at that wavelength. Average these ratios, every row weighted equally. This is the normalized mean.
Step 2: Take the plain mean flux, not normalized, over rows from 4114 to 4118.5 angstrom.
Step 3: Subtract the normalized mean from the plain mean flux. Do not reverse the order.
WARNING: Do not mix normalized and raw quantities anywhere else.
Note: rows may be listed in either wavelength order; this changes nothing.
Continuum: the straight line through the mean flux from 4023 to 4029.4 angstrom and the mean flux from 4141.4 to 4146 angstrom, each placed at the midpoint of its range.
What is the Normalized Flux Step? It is 12.5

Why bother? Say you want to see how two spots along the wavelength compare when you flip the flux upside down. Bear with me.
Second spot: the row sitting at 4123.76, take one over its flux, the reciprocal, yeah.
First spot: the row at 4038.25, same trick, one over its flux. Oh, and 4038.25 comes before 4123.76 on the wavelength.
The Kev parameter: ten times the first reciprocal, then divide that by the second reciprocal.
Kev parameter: 9.4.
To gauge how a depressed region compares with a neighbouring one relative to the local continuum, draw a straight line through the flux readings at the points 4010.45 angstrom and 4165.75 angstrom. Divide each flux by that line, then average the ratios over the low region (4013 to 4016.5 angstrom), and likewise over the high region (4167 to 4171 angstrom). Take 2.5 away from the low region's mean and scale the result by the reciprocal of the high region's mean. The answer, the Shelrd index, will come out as -1.50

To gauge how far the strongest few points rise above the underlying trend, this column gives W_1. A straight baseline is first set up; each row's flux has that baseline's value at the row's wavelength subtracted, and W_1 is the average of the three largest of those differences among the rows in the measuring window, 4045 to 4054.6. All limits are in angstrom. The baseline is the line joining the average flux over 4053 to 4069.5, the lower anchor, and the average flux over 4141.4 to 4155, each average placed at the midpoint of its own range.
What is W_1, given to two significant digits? 1.6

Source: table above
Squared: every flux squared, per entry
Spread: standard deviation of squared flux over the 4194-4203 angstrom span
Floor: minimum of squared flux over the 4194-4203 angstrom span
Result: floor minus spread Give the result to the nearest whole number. 158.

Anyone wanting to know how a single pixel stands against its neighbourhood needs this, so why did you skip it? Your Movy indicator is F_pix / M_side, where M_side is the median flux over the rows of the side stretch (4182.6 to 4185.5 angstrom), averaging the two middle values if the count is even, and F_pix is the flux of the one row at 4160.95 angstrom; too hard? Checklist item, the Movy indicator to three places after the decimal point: 1.015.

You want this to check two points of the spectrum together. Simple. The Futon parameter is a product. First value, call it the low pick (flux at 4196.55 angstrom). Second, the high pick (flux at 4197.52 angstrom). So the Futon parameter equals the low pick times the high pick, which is 187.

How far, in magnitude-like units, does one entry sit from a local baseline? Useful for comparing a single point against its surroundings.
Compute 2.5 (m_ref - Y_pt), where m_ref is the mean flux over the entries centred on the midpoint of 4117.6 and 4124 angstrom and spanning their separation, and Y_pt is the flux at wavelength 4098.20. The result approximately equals 2.7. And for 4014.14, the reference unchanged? 1.2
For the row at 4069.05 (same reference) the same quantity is 0.9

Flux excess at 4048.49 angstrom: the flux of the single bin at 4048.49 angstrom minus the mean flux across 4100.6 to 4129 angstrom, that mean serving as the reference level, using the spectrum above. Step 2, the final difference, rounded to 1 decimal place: 0.4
